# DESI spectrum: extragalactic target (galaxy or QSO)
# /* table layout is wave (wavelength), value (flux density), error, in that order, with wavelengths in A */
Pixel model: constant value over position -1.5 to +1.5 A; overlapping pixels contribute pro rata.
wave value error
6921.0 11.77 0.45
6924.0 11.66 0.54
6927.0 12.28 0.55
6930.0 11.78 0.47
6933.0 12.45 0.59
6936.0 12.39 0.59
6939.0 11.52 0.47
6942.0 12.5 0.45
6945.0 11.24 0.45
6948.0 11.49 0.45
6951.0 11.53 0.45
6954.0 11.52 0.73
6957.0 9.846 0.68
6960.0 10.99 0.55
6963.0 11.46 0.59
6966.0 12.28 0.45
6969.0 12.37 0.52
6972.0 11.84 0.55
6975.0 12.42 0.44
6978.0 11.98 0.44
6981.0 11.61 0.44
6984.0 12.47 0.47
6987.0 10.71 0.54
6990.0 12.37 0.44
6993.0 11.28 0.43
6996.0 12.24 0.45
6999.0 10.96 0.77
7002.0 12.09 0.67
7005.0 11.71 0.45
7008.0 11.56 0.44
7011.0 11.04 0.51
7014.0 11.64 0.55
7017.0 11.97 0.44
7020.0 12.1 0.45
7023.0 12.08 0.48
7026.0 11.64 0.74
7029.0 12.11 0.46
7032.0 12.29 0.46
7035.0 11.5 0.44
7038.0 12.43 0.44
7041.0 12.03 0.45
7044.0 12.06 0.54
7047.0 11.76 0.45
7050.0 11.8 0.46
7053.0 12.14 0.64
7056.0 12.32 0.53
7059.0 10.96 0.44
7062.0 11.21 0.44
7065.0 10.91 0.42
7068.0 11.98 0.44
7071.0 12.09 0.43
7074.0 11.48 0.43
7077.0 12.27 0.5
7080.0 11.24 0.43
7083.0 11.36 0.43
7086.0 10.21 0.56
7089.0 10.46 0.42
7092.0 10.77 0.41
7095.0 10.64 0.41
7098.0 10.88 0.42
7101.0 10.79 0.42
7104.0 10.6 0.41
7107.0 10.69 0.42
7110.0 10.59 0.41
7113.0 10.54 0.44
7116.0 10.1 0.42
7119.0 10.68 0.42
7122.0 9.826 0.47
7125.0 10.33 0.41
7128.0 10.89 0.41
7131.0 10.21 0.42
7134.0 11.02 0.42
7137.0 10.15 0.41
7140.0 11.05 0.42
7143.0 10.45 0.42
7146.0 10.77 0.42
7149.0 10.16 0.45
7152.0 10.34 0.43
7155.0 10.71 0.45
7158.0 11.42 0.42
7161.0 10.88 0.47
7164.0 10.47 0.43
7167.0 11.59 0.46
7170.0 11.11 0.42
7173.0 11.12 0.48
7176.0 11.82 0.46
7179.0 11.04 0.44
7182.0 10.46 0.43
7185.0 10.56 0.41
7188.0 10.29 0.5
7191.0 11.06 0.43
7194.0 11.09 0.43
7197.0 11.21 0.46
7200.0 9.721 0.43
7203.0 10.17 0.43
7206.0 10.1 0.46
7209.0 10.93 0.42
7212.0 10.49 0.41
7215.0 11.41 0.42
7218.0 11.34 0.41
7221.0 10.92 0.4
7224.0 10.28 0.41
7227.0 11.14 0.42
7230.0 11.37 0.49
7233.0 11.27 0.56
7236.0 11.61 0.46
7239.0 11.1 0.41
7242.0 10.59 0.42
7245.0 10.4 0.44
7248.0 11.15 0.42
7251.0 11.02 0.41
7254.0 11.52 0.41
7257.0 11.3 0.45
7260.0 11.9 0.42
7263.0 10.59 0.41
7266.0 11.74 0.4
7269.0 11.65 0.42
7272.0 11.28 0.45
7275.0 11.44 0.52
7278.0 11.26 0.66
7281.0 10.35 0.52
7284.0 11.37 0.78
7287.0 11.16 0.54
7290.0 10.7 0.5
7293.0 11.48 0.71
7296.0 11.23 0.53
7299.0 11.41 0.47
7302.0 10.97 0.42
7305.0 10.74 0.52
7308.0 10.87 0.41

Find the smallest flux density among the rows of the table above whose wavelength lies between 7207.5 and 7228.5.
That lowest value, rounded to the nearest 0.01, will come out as 10.28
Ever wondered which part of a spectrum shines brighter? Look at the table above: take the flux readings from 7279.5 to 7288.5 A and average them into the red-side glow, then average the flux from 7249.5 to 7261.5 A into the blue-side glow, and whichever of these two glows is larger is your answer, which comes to 11.4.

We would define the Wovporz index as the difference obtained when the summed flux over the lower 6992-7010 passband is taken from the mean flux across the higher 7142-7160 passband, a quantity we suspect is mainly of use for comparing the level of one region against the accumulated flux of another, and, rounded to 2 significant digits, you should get -59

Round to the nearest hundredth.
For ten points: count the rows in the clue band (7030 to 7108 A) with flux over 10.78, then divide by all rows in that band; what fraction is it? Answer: 0.77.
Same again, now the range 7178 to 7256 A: 0.62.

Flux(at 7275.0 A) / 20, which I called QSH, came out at 0.57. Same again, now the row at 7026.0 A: 0.58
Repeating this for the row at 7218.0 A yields 0.57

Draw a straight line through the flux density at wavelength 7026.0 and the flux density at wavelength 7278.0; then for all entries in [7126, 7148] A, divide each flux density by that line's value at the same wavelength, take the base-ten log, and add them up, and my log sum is -0.23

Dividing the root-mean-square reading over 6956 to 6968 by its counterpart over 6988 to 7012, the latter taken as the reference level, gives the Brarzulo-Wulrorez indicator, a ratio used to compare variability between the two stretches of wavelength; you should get 0.96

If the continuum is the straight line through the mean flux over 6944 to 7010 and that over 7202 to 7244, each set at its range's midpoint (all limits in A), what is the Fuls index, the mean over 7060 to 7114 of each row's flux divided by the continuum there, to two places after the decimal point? 0.98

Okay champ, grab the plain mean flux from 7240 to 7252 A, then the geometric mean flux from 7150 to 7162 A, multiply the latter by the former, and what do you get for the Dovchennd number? 117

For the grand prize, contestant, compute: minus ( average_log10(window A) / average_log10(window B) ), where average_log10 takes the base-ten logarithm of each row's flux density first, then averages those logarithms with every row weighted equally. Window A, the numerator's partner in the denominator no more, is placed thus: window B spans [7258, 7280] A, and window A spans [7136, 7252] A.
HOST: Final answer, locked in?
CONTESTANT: -0.98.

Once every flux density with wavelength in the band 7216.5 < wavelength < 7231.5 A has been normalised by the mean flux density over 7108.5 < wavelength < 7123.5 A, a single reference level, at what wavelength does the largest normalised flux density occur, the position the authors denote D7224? 7230.0 A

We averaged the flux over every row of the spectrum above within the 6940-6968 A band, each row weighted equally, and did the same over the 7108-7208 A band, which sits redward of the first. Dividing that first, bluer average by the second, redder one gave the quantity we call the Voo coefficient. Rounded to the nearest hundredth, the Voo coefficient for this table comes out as 1.07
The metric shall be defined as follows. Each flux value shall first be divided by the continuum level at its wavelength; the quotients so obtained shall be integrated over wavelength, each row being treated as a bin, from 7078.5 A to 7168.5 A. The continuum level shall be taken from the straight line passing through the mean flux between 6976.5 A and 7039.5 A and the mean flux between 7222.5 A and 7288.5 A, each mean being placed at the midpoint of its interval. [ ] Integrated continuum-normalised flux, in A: 83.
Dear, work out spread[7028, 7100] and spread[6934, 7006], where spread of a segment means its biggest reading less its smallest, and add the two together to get 4.9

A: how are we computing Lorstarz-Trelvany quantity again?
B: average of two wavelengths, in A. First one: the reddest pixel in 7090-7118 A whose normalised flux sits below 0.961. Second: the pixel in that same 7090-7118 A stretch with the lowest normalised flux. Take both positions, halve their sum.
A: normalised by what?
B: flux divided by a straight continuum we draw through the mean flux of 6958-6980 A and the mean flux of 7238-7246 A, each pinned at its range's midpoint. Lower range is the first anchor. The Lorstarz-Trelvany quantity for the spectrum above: 7116.0 A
